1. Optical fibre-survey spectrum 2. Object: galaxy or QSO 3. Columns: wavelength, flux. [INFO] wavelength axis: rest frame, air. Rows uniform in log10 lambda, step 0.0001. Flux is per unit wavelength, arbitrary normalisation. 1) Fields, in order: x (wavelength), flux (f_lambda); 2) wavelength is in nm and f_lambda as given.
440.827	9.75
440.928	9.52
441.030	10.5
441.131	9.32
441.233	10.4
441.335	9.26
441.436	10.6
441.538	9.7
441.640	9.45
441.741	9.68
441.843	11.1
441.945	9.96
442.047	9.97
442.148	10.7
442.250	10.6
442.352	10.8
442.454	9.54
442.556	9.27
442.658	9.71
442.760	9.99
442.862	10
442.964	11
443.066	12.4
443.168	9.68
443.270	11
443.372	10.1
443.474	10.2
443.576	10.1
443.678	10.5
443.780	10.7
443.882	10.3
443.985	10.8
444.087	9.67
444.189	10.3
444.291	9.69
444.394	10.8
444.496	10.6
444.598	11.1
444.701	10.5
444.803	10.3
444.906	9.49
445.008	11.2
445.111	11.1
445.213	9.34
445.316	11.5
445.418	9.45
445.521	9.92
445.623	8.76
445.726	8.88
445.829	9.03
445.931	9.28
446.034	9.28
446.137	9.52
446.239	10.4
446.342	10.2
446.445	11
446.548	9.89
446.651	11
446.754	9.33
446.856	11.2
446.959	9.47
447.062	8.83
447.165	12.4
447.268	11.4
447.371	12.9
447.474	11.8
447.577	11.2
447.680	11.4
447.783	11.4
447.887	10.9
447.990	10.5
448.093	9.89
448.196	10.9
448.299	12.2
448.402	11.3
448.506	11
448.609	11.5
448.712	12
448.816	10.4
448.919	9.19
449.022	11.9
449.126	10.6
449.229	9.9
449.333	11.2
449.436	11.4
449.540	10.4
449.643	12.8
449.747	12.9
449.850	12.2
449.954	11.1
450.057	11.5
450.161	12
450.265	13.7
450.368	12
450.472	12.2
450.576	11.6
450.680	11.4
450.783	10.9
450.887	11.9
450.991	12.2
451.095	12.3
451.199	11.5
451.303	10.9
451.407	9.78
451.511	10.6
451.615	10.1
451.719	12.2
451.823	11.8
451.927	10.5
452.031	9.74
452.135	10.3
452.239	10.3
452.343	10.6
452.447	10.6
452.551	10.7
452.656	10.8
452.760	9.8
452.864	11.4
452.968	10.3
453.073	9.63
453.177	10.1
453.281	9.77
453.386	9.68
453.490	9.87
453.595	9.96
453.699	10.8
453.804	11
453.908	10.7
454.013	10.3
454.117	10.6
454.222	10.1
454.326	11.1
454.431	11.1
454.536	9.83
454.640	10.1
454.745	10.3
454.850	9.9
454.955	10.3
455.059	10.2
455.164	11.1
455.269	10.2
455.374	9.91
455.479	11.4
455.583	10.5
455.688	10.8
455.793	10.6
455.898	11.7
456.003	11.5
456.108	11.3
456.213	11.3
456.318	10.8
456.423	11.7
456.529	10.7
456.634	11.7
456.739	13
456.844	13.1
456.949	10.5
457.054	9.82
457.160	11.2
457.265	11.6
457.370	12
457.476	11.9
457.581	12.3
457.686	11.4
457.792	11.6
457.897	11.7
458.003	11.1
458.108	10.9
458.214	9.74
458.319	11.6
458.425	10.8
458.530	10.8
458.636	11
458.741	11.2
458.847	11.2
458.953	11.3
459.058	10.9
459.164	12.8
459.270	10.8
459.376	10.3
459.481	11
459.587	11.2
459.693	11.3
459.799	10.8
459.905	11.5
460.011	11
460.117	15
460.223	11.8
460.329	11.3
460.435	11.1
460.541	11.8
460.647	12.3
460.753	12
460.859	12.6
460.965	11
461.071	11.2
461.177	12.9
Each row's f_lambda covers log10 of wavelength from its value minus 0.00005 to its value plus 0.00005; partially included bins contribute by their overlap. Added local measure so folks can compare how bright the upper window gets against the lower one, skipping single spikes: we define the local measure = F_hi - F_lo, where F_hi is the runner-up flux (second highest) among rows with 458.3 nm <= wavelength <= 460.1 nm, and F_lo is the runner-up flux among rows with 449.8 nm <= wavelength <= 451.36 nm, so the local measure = -0.7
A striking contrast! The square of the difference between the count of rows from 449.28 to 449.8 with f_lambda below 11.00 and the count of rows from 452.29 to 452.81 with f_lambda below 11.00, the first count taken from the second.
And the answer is 16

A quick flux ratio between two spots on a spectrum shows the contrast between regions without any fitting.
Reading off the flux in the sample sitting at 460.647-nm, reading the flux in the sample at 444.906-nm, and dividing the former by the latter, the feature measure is 1.30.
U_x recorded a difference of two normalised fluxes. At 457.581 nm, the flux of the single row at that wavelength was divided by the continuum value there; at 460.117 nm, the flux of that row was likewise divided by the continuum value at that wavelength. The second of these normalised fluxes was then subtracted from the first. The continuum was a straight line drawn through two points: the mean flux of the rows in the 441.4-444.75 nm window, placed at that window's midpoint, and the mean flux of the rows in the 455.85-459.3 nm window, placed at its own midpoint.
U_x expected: -0.22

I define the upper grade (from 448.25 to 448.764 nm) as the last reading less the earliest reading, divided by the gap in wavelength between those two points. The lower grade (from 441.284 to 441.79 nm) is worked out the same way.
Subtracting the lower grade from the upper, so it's -2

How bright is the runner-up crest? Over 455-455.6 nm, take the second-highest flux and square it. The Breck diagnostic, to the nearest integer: 123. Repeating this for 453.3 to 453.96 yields 117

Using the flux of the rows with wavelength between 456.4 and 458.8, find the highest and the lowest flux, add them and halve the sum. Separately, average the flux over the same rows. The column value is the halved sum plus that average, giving 22.8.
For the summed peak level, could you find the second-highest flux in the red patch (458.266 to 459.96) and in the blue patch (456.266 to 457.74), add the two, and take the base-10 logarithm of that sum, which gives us 1.39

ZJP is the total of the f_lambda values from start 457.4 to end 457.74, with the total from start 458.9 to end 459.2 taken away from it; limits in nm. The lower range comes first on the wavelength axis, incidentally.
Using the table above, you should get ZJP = 1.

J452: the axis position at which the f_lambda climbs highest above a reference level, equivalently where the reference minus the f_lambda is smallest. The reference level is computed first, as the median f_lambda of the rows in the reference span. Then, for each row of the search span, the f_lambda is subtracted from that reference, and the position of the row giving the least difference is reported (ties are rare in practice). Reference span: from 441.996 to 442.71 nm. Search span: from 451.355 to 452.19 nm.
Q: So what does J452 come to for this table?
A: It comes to 451.719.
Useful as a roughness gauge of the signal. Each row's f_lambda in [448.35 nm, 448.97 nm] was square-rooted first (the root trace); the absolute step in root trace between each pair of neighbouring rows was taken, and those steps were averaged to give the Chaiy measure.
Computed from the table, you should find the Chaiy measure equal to 0.125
